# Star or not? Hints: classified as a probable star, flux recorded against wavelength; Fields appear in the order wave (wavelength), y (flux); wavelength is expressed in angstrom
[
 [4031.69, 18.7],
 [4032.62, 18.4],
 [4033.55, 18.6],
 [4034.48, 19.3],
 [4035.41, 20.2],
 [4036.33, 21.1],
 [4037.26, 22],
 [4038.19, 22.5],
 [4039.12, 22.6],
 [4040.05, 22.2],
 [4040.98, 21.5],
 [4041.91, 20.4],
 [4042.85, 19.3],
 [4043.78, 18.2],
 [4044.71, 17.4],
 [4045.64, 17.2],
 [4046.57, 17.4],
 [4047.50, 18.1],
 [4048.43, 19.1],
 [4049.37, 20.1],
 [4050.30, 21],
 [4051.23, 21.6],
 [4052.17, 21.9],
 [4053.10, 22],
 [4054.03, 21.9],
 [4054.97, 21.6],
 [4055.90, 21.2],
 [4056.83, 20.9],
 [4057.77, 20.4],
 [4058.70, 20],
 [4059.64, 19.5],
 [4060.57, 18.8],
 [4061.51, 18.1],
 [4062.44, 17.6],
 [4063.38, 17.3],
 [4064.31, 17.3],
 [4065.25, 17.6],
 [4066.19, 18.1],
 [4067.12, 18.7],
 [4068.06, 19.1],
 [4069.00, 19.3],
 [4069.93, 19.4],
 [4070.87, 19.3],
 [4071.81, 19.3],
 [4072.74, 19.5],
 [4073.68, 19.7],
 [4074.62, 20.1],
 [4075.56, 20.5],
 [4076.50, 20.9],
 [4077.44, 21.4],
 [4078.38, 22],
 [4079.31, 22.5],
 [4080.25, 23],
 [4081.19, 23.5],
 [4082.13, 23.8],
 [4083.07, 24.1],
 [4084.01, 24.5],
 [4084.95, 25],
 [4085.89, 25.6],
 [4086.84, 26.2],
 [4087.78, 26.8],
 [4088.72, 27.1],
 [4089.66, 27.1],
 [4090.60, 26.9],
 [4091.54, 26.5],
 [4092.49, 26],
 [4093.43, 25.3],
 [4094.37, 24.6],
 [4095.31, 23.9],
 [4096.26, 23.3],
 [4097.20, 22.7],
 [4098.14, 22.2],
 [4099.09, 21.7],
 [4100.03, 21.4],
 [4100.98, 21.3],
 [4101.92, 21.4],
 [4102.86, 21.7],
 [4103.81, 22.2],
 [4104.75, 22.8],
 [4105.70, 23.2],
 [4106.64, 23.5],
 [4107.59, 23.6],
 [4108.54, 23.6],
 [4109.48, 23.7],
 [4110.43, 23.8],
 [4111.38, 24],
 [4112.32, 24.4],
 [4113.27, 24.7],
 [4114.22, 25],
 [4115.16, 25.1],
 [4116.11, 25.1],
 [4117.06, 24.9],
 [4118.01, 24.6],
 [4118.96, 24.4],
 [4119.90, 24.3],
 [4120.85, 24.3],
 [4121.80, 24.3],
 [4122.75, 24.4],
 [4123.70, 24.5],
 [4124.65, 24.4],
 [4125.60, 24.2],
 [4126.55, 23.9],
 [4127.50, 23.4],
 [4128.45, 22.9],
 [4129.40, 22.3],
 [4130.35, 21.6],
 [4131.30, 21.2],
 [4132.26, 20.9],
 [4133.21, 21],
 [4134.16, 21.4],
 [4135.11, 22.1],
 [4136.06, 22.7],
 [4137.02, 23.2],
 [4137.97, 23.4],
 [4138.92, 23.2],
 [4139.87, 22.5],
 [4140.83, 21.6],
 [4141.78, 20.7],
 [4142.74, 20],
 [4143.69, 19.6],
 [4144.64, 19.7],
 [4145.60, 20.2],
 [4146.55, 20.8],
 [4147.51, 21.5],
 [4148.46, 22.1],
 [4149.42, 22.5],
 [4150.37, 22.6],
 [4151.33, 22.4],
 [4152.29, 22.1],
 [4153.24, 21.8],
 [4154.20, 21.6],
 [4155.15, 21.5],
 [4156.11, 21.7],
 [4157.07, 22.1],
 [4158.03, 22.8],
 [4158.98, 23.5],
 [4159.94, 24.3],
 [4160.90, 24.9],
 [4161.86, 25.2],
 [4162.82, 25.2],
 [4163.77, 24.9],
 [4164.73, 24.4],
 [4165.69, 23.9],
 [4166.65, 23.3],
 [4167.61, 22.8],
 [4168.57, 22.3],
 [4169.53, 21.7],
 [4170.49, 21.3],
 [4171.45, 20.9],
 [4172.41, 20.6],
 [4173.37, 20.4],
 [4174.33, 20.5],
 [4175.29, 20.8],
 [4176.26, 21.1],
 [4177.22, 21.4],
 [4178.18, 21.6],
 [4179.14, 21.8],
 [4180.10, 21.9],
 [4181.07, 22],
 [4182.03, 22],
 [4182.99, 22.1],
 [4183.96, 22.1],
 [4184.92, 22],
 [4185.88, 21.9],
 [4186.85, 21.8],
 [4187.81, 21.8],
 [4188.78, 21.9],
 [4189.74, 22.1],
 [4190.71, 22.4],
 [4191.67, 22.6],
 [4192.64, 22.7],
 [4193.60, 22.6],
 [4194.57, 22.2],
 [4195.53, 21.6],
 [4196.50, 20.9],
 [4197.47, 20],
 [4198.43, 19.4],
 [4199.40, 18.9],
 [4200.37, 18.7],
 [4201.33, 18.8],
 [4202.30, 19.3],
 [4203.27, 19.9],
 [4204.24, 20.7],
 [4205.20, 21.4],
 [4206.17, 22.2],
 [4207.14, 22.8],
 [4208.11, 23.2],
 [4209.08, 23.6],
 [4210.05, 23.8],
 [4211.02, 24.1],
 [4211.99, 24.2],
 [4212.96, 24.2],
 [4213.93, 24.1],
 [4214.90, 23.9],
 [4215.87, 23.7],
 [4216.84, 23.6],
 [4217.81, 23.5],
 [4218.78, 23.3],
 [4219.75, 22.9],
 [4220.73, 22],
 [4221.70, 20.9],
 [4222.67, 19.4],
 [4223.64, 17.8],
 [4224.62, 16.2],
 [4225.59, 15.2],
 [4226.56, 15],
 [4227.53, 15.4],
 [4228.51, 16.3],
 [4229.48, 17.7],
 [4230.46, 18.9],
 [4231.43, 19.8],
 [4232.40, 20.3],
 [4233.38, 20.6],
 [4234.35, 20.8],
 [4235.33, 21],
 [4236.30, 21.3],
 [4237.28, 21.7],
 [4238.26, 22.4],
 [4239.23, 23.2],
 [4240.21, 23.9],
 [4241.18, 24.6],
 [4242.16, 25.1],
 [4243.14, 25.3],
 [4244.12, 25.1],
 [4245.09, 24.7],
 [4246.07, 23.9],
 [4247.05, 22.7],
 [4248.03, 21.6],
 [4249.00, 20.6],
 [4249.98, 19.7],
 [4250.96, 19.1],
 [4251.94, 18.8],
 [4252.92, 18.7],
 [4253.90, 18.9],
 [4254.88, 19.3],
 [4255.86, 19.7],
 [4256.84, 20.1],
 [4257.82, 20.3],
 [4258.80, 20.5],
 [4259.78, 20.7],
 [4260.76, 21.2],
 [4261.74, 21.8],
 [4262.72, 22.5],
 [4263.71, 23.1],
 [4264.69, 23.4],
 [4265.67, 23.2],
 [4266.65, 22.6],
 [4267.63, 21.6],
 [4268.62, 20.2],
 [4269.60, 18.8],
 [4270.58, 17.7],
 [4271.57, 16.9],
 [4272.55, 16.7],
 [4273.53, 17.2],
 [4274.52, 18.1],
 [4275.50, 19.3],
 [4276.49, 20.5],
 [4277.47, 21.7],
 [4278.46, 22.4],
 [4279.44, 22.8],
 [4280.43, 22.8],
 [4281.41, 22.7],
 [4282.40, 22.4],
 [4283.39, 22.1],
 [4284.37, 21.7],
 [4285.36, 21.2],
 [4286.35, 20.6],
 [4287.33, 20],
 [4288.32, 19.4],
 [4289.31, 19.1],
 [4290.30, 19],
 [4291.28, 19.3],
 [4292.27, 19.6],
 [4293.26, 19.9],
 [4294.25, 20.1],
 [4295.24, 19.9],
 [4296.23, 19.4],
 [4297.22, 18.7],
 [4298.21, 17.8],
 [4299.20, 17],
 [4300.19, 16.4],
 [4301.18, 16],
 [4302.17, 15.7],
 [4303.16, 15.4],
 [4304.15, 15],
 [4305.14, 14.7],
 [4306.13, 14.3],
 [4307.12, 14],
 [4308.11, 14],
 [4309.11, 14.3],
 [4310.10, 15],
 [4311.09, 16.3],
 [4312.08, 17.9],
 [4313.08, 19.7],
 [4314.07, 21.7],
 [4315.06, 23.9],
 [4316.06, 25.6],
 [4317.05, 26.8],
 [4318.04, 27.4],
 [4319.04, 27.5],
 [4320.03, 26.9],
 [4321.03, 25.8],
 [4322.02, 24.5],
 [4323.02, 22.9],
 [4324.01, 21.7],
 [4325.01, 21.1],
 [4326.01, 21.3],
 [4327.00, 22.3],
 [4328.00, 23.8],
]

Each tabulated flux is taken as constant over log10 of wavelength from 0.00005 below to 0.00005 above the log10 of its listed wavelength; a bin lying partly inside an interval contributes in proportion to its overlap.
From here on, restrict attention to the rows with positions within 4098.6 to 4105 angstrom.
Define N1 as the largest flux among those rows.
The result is 22.8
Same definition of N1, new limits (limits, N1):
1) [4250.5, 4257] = 20.1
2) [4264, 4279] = 23.4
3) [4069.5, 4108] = 27.1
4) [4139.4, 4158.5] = 22.8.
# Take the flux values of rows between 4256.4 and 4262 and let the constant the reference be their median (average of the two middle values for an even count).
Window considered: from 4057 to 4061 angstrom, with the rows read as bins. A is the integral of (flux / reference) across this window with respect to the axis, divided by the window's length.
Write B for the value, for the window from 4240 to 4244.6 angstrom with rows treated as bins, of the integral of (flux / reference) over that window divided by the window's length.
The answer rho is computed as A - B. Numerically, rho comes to -0.25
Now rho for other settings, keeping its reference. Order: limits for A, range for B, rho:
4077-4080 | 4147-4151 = 0.00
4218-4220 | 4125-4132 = 0.02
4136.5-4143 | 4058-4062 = 0.14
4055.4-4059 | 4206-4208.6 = -0.10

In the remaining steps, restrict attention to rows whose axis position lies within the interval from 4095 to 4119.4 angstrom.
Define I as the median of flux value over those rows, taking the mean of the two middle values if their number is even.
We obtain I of 23.6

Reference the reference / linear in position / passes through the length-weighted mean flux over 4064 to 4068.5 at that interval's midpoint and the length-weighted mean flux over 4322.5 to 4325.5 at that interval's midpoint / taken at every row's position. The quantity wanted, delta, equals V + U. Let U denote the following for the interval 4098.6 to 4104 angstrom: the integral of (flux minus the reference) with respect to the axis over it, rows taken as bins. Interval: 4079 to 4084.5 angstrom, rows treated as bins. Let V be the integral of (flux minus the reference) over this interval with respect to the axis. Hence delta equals 44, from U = 16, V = 29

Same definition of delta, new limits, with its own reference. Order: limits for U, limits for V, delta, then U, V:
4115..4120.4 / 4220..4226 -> 22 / 31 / -10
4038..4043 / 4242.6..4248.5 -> 37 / 18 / 19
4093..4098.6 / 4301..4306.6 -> -8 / 28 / -36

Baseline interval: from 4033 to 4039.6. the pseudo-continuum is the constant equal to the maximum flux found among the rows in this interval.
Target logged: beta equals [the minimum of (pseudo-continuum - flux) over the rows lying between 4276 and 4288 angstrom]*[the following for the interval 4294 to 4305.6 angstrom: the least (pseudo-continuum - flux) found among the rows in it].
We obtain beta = -0.5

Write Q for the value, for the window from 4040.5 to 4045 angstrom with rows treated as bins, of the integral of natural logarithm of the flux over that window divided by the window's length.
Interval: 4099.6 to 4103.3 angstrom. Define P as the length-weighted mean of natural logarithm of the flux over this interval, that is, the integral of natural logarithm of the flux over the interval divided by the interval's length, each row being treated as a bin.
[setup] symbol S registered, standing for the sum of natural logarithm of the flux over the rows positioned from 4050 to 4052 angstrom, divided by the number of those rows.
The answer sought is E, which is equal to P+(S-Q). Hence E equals 3.17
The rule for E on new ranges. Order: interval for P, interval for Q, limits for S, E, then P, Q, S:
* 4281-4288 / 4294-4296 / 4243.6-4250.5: 3.19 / 3.06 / 2.99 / 3.11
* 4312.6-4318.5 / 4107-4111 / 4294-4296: 3.02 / 3.18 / 3.16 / 3.00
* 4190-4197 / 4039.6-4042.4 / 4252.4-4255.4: 2.99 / 3.09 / 3.05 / 2.94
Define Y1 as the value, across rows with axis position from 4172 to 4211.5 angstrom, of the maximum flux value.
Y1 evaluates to 24.1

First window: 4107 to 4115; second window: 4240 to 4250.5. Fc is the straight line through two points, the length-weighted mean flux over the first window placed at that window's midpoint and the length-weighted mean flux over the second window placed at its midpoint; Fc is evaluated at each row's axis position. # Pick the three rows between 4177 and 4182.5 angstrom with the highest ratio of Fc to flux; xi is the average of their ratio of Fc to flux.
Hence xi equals 1.10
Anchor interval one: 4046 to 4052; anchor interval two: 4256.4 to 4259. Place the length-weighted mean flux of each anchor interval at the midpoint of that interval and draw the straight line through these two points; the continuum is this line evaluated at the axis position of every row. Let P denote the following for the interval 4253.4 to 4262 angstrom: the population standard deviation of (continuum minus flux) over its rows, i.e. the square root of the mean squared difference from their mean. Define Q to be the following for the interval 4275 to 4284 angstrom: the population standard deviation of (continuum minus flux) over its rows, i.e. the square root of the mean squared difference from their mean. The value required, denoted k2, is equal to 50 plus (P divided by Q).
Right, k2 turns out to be 50.8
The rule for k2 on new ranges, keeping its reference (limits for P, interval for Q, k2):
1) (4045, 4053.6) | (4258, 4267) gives 51.8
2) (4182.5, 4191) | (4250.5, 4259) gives 50.3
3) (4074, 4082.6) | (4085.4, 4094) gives 52.0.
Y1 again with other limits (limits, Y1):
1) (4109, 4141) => 25.1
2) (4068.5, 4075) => 20.1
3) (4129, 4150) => 23.4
